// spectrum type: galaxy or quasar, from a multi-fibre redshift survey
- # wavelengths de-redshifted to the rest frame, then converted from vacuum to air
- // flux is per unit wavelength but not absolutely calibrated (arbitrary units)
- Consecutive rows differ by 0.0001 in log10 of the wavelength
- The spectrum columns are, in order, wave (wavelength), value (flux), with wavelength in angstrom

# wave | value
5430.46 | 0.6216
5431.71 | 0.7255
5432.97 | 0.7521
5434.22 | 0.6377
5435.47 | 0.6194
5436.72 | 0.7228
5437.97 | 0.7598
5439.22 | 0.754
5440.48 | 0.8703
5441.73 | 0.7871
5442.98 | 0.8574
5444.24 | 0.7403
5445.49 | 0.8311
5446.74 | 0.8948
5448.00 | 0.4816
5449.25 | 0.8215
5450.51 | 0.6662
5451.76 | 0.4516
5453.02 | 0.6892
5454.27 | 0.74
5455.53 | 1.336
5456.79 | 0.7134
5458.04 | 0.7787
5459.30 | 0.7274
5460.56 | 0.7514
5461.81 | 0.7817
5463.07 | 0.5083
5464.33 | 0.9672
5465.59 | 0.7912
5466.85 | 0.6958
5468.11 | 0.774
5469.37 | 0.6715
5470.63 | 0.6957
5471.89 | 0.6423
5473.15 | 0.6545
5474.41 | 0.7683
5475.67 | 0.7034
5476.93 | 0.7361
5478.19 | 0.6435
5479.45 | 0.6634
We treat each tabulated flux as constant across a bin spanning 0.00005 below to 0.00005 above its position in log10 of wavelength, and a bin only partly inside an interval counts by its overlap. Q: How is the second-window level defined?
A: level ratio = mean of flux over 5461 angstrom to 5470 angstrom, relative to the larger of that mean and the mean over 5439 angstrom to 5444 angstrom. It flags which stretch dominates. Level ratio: 0.91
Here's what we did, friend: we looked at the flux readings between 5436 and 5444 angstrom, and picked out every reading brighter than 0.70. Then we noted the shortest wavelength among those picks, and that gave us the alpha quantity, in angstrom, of 5436.72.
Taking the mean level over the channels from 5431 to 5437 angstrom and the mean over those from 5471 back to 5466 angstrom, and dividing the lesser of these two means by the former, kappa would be 1.00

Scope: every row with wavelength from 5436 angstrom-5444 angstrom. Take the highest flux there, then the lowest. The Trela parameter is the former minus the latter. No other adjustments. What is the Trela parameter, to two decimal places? 0.15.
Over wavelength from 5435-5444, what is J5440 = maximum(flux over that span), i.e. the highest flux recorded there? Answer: 0.8703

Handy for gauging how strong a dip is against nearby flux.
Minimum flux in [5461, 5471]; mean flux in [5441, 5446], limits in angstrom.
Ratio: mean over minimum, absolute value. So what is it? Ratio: 1.58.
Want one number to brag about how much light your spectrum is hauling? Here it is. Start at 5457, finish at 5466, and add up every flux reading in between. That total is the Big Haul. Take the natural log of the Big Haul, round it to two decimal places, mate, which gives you 1.67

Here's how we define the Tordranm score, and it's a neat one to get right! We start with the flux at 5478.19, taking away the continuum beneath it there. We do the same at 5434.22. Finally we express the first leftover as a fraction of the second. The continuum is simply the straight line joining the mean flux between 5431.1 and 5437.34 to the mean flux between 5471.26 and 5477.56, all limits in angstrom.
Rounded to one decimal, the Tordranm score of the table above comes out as 1.1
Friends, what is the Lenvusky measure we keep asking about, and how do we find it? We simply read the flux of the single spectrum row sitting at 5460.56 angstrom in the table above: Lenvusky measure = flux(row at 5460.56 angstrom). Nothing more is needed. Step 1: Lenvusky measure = 0.7514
